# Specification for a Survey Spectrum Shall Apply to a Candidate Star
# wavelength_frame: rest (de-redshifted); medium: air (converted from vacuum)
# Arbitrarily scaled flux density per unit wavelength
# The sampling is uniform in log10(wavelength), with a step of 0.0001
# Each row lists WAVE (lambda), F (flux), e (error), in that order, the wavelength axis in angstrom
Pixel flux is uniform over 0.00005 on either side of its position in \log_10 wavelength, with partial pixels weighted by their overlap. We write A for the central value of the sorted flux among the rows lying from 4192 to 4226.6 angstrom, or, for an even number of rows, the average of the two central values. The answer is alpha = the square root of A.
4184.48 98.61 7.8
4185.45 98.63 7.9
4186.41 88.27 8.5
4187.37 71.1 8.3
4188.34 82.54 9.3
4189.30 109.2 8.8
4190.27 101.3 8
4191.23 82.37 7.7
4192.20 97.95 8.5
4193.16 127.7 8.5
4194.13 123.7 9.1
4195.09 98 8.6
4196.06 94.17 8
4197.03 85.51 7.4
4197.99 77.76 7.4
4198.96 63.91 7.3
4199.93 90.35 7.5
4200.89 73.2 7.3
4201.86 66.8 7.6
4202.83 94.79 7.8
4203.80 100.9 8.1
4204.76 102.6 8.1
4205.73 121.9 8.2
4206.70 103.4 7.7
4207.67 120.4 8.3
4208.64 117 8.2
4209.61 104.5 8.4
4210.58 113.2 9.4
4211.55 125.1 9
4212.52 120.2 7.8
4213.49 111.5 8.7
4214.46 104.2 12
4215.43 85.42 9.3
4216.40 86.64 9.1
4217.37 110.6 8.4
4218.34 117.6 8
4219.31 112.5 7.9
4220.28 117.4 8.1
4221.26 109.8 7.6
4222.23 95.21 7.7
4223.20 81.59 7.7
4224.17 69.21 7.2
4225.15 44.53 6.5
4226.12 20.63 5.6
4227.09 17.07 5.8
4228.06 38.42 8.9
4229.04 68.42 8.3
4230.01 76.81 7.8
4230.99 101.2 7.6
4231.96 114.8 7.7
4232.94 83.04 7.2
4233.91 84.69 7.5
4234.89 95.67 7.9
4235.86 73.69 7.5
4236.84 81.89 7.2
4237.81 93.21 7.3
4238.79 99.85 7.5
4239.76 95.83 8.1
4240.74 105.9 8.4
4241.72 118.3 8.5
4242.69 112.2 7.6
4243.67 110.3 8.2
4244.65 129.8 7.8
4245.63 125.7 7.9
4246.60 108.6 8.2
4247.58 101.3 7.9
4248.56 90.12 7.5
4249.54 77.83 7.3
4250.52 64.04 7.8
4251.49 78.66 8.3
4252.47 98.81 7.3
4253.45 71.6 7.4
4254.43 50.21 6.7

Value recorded 10.1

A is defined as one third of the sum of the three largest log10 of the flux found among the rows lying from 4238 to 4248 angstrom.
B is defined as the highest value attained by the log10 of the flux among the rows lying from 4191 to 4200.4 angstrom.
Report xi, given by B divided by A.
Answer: 1.01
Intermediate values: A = 2.10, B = 2.11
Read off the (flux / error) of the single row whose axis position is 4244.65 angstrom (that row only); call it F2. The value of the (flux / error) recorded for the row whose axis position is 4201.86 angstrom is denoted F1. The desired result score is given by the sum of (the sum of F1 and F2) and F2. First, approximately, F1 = 8.8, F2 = 17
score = 42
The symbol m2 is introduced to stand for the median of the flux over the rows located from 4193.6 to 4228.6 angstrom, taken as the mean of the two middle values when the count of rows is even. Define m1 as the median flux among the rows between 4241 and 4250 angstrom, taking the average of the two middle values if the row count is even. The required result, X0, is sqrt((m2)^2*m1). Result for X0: 1044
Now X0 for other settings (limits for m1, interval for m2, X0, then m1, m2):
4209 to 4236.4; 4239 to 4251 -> 1048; 95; 107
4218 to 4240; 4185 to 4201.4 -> 831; 85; 90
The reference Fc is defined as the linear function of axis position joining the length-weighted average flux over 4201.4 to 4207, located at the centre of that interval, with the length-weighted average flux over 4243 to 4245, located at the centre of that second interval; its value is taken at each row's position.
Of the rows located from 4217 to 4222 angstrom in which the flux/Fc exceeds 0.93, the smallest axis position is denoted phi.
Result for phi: 4217.37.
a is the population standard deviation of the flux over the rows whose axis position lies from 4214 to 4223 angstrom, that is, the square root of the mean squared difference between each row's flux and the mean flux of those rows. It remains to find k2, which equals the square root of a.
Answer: 3.4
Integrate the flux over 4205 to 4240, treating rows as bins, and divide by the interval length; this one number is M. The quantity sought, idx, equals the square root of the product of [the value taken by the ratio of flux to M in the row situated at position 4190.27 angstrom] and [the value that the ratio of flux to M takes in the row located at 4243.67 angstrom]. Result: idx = 1.15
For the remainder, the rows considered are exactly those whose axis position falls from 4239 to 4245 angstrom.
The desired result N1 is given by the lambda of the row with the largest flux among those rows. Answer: 4244.65 angstrom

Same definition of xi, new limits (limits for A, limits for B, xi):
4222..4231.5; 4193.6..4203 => 1.06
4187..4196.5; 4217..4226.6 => 1.00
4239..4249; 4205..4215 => 1.00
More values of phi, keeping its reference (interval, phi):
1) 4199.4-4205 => 4199.93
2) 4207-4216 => 4207.67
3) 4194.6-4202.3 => 4195.09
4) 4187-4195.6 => 4189.30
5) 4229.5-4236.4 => 4231.96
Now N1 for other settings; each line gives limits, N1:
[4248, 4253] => 4252.47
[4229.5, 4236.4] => 4231.96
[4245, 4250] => 4245.63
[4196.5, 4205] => 4204.76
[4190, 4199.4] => 4193.16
